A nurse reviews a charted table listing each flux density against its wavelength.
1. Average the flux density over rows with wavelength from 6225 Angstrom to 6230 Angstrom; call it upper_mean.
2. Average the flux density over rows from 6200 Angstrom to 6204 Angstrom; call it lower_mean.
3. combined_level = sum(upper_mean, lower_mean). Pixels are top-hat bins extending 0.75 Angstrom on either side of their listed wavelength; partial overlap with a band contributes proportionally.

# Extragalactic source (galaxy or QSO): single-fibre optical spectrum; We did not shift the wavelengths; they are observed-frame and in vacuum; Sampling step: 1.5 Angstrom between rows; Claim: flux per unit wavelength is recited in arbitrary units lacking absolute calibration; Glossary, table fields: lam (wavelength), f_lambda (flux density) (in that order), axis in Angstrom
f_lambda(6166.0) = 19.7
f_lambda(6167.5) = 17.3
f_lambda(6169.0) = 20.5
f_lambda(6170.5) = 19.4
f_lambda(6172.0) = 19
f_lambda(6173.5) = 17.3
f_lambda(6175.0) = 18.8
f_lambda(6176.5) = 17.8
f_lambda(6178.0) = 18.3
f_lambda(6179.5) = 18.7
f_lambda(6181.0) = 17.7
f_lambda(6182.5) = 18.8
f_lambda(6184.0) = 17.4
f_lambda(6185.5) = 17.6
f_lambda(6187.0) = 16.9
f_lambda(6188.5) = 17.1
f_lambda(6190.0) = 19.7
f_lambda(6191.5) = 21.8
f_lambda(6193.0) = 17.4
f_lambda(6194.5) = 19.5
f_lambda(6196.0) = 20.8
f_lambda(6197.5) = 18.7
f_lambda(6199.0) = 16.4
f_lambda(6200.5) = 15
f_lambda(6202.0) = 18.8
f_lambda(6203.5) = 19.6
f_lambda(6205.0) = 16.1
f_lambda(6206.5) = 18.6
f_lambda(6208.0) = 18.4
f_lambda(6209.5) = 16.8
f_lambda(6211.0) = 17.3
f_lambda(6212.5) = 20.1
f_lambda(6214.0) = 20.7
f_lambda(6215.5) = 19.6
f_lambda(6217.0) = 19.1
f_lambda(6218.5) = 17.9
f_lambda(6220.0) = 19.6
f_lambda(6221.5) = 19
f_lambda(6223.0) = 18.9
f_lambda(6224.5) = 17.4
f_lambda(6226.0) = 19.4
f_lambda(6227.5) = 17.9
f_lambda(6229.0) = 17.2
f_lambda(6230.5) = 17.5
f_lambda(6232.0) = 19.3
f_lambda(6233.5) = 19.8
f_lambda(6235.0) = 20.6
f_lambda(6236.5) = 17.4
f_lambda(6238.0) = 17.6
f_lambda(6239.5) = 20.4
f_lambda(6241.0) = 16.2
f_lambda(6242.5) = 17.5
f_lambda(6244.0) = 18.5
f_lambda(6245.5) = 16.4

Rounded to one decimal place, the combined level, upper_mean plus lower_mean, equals 36.0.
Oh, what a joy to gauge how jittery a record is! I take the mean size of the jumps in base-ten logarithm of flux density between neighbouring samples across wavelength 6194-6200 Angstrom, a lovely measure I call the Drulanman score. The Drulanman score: 0.044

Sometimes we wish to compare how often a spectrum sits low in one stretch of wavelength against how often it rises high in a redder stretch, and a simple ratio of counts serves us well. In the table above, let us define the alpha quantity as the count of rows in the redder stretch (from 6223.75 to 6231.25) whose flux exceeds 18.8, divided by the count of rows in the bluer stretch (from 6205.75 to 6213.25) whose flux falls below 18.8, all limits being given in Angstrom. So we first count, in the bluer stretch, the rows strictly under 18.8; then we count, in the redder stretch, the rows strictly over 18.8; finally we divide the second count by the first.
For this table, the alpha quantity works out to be 0.25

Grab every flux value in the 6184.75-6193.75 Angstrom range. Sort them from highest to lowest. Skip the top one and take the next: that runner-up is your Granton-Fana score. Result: 19.7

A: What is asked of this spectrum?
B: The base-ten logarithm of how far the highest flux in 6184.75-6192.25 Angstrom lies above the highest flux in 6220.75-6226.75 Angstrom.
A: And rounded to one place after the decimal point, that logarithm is 0.4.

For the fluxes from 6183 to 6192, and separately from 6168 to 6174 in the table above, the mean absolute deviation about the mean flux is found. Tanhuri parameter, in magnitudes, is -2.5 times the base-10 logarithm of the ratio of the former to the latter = -0.59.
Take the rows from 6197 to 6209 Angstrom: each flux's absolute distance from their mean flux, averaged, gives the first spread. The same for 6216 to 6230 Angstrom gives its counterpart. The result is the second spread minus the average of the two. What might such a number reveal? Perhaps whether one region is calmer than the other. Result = -0.30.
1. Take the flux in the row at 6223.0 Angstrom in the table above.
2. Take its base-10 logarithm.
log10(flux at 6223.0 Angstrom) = 1.28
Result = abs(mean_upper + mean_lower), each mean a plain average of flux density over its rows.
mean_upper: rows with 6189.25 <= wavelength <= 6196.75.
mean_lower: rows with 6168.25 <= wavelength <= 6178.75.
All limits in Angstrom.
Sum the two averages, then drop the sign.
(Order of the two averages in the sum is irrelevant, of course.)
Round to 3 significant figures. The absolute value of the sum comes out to 38.6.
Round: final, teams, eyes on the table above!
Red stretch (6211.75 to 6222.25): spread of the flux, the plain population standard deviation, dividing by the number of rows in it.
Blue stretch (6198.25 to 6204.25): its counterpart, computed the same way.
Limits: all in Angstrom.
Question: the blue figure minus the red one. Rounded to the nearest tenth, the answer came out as 1.0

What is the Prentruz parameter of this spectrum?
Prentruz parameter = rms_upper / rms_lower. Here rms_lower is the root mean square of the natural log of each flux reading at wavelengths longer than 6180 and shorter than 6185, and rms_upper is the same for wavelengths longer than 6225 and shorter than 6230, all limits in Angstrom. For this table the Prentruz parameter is 1.00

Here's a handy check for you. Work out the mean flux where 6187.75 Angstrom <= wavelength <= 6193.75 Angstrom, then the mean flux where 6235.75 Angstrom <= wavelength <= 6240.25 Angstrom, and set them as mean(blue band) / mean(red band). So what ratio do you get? 1.03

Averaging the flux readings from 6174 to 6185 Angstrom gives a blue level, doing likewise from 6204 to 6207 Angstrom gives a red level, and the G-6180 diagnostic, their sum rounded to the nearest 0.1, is 35.6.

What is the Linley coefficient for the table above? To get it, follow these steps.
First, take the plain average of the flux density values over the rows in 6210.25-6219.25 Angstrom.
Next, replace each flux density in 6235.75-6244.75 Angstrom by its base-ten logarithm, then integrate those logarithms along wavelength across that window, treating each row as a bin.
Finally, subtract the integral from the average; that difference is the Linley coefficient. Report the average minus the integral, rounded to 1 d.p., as 7.8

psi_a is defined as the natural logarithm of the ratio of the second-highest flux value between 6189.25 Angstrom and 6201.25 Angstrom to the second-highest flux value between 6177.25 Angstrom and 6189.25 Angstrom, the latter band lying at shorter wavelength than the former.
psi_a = 0.11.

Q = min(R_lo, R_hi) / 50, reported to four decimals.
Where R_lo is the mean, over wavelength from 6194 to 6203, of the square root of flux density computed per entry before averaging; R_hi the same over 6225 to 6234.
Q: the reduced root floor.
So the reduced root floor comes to 0.0852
